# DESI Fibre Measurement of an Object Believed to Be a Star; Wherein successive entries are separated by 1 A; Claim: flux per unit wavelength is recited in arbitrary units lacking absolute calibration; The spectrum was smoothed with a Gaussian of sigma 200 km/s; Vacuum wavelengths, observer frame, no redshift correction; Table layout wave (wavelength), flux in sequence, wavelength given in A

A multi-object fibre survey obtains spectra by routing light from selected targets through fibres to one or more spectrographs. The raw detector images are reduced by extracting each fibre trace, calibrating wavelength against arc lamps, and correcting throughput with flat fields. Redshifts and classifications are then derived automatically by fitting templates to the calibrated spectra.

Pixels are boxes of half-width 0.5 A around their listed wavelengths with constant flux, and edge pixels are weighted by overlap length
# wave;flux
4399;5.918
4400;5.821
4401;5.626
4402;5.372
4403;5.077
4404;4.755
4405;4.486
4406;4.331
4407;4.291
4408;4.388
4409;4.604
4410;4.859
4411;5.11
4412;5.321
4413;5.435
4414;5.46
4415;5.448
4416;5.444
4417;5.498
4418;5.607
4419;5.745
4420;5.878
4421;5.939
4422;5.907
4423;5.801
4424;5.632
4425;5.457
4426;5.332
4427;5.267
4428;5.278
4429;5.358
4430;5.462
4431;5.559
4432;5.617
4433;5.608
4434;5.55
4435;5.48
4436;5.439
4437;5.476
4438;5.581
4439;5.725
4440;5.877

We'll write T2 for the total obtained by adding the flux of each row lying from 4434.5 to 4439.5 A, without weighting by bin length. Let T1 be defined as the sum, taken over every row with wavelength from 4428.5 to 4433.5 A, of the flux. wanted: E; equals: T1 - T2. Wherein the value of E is 0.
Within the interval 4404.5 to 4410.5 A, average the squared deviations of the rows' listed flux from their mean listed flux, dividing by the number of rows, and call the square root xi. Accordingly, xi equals 0.19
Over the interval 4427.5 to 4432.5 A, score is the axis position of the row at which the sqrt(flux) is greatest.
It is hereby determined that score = 4432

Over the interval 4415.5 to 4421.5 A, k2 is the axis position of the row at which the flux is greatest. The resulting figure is 4421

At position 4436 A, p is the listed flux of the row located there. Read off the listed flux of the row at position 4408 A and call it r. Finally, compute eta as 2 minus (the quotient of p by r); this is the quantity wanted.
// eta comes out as 0.76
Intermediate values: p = 5.439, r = 4.388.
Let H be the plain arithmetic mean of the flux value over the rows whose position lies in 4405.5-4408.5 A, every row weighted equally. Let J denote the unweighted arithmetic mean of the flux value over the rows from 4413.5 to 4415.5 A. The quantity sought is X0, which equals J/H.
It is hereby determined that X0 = 1.26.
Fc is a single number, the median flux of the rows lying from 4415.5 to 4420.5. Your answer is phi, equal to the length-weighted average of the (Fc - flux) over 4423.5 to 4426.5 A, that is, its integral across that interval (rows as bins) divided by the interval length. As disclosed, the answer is 0.13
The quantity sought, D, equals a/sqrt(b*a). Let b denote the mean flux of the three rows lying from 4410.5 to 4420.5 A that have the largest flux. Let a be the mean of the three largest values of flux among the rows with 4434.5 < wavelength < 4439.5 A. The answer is 0.99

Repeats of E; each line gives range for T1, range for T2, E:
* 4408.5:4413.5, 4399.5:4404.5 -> -1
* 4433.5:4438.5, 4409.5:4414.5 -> 1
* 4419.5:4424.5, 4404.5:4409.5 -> 7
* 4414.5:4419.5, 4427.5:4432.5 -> 0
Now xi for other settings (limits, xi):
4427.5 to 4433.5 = 0.13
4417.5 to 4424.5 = 0.12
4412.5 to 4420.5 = 0.16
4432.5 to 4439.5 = 0.09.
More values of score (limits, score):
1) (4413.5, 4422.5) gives 4421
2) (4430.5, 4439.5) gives 4439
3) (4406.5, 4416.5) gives 4414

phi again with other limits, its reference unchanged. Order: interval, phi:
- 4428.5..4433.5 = 0.09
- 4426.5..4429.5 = 0.31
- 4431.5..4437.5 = 0.08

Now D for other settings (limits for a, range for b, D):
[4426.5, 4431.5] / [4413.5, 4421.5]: 0.97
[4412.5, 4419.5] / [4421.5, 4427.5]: 0.99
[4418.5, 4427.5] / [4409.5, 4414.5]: 1.05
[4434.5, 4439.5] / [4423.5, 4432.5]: 1.00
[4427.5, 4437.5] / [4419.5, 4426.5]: 0.97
